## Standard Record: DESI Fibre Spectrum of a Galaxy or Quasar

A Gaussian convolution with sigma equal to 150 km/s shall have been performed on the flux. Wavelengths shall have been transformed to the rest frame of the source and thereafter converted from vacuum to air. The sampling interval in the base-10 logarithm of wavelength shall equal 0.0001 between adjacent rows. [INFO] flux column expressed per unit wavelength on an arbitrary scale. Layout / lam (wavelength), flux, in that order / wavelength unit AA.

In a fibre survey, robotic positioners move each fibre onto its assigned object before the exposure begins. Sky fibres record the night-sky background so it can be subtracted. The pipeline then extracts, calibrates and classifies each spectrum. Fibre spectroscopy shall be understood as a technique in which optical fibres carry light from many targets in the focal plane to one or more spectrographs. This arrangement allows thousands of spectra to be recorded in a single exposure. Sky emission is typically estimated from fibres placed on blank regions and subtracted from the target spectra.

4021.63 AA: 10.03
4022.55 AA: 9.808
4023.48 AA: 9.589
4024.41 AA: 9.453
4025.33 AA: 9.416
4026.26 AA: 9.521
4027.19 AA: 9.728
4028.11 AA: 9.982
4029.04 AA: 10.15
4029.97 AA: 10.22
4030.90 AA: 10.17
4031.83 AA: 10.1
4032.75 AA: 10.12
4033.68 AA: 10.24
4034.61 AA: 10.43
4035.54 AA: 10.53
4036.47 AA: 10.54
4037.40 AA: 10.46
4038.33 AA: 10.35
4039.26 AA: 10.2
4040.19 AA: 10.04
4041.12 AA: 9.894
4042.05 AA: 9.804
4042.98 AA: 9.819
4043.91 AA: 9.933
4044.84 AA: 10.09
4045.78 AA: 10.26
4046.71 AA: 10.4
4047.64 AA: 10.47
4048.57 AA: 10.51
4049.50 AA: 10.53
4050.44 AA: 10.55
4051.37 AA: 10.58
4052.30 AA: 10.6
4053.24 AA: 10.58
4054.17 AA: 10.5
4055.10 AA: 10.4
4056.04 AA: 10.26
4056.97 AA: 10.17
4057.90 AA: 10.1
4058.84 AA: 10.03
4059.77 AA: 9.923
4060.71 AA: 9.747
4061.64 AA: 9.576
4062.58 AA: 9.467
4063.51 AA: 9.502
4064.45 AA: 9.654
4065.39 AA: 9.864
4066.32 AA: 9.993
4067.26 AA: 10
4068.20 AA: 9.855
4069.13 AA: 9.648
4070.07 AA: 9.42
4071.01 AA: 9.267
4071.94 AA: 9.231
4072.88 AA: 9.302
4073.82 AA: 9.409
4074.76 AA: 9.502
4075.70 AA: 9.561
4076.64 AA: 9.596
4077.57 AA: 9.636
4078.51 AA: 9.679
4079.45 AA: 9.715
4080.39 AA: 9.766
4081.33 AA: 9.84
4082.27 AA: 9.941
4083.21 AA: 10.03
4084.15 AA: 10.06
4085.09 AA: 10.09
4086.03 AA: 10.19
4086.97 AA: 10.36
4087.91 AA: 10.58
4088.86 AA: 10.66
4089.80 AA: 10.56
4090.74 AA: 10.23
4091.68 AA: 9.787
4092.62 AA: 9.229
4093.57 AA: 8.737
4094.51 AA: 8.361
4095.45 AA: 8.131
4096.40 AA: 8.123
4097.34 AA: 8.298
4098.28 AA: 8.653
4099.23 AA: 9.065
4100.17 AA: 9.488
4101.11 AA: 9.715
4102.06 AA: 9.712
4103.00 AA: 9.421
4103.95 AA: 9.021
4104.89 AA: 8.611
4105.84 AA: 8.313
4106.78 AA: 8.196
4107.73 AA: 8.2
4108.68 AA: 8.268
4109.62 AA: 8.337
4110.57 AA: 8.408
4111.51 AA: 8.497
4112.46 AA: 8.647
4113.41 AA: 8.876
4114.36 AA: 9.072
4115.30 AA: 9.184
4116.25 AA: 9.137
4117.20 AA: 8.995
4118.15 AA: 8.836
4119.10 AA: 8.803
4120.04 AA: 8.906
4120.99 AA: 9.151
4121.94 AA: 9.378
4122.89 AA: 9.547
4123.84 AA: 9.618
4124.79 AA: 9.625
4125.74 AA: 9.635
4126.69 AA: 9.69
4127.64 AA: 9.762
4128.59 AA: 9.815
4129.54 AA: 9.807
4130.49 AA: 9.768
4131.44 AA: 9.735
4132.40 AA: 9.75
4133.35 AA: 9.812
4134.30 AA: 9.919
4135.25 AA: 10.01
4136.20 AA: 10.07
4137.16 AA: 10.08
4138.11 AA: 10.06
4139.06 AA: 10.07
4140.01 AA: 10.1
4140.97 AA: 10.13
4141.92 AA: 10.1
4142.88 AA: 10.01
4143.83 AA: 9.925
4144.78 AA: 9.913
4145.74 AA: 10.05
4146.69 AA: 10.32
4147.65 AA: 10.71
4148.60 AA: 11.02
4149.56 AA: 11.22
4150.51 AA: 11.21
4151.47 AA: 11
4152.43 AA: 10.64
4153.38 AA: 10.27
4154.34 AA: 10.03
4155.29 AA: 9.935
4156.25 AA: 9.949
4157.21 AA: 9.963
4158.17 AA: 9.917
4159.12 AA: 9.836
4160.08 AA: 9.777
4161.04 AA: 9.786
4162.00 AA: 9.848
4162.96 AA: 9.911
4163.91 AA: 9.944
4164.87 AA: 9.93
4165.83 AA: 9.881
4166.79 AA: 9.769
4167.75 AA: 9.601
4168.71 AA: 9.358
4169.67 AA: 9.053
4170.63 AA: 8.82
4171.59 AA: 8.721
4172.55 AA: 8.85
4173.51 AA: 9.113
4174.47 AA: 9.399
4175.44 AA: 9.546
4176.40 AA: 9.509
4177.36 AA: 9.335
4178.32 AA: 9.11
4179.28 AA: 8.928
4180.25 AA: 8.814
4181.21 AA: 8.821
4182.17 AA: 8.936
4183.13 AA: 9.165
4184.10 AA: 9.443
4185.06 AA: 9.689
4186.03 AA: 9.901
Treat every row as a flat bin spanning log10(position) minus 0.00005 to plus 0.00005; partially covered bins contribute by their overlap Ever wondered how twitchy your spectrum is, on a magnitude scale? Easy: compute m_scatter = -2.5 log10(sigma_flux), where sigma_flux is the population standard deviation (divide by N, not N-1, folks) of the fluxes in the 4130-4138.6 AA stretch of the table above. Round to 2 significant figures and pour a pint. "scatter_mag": 2.1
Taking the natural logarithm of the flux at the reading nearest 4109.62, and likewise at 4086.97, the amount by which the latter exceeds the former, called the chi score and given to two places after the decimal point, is 0.22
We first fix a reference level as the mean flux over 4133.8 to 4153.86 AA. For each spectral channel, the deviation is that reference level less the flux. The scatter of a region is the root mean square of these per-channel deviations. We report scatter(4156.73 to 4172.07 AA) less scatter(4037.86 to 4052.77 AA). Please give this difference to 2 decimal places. 0.51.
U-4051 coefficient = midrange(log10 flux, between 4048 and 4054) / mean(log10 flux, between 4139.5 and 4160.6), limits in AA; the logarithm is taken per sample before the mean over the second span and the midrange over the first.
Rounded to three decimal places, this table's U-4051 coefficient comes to 1.012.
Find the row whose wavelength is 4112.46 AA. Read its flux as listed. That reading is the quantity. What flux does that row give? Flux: 8.647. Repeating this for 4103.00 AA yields 9.421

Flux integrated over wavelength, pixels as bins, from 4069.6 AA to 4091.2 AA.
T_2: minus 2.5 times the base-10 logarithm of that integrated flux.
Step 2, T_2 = -5.82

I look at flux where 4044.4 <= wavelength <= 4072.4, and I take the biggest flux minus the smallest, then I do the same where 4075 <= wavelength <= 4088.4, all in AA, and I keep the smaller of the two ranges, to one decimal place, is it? 1.0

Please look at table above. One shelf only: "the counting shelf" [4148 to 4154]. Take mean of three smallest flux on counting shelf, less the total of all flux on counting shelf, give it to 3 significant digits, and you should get -54.7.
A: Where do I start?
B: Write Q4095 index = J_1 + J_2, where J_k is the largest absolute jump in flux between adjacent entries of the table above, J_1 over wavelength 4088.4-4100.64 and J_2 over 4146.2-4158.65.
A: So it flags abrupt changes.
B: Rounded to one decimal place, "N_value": 0.9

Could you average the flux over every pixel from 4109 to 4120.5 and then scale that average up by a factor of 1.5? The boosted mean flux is 13.2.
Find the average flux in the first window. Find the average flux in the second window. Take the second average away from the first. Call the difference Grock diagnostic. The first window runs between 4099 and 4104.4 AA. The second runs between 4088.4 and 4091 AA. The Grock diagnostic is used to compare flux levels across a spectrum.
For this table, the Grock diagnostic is -1.1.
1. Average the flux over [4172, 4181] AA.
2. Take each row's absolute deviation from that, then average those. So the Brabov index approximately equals 0.24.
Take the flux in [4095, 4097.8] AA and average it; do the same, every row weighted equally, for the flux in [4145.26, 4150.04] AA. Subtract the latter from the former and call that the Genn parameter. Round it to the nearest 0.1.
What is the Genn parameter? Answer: -2.5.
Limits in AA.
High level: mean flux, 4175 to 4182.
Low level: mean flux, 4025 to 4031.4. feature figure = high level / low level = 0.93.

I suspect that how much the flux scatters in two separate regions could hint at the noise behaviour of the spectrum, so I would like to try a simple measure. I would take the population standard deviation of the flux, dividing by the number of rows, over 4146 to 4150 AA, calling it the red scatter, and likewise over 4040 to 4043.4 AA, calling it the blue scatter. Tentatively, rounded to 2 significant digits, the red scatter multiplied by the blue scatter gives 0.032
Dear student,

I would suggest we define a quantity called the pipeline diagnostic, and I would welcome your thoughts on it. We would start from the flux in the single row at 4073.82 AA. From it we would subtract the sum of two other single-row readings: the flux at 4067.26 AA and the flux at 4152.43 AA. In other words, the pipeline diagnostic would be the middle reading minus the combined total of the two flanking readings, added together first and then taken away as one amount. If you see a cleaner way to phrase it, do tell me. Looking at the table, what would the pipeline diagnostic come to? -11.2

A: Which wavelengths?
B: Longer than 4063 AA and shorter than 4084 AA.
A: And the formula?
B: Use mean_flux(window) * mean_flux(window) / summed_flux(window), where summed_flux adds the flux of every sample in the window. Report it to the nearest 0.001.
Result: 0.439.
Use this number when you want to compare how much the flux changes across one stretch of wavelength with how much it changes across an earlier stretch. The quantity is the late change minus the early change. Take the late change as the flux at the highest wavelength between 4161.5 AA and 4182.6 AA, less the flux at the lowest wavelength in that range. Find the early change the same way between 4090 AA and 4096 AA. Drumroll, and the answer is 1.2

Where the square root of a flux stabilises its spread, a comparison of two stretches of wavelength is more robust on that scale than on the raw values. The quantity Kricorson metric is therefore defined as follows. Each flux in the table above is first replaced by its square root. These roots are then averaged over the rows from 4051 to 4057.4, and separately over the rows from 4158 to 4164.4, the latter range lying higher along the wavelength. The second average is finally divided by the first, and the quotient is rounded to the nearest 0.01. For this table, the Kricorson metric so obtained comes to 0.97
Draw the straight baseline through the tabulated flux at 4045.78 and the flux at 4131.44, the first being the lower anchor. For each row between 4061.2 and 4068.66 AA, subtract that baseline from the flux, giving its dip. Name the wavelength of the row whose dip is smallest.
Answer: 4062.58 AA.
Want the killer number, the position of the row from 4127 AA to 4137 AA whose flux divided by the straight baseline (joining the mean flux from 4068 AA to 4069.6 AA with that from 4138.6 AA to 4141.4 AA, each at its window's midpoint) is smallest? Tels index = 4131.44 AA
